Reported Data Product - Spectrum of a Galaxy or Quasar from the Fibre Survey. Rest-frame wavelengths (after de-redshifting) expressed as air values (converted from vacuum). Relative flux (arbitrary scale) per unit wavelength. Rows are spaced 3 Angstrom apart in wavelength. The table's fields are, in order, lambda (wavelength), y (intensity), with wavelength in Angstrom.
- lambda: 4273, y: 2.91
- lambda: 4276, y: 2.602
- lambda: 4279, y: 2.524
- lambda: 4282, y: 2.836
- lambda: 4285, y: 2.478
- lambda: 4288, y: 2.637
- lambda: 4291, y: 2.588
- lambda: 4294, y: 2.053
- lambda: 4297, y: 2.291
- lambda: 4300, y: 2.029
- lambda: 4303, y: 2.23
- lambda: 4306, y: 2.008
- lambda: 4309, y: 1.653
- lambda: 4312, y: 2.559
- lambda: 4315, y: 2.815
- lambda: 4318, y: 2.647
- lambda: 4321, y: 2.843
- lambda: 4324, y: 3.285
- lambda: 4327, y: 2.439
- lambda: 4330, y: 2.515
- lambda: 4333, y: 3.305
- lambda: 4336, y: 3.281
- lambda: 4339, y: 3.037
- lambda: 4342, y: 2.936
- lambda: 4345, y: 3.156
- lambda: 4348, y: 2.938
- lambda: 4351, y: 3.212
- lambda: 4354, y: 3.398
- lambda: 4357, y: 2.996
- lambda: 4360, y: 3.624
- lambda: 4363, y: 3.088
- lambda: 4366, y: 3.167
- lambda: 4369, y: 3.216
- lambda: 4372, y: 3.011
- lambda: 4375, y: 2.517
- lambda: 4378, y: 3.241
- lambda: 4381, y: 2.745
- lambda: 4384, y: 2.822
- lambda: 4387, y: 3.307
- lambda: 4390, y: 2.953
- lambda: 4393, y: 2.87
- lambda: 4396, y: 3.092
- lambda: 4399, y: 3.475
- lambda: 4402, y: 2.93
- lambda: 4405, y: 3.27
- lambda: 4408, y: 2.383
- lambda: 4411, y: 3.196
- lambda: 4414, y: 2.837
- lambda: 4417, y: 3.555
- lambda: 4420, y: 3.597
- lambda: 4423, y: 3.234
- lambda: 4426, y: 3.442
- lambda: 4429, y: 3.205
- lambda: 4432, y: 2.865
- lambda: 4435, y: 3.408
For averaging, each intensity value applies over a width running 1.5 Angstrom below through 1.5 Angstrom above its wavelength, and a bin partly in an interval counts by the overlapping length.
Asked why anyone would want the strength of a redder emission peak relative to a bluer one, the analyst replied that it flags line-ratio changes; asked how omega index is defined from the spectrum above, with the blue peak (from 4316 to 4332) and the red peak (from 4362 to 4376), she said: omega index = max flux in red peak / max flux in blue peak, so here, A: 0.98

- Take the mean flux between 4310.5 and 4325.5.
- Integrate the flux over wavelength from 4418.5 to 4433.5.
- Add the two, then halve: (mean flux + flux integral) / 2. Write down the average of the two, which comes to 25.9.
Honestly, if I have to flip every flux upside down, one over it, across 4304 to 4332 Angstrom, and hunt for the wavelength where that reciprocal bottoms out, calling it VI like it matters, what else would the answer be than 4324 Angstrom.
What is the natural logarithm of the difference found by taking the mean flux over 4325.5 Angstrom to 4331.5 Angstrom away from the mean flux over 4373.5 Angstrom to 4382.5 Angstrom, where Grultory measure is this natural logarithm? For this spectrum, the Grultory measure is -1.03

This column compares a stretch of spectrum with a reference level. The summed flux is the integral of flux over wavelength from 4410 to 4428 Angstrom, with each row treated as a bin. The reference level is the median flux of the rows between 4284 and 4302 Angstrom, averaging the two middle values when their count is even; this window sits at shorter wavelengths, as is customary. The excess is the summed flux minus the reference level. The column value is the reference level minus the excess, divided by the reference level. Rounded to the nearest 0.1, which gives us -23.0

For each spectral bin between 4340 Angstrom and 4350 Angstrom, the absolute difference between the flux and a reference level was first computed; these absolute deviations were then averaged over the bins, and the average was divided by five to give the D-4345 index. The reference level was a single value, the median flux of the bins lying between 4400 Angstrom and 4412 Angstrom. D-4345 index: 0.02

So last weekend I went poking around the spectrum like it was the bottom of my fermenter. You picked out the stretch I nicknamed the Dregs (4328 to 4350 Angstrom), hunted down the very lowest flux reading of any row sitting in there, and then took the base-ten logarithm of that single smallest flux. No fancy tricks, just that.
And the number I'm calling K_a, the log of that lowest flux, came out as 0.40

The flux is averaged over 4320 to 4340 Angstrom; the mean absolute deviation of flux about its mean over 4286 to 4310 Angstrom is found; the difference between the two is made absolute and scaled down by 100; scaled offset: 0.0271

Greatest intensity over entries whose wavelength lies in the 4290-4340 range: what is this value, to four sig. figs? 3.305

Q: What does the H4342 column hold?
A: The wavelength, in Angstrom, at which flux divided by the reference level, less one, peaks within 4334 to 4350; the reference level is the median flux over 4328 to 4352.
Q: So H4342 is 4336 Angstrom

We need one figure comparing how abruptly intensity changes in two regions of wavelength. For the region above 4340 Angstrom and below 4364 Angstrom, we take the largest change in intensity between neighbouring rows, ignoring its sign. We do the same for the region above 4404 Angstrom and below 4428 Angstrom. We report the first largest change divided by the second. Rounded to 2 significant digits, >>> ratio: 0.71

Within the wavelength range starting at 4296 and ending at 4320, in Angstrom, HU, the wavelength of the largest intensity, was 4315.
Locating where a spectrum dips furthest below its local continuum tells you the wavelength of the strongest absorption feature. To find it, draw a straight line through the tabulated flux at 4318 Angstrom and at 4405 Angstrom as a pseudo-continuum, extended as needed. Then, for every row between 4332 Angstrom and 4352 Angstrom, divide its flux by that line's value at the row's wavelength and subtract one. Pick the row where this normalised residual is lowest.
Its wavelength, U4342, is 4348 Angstrom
